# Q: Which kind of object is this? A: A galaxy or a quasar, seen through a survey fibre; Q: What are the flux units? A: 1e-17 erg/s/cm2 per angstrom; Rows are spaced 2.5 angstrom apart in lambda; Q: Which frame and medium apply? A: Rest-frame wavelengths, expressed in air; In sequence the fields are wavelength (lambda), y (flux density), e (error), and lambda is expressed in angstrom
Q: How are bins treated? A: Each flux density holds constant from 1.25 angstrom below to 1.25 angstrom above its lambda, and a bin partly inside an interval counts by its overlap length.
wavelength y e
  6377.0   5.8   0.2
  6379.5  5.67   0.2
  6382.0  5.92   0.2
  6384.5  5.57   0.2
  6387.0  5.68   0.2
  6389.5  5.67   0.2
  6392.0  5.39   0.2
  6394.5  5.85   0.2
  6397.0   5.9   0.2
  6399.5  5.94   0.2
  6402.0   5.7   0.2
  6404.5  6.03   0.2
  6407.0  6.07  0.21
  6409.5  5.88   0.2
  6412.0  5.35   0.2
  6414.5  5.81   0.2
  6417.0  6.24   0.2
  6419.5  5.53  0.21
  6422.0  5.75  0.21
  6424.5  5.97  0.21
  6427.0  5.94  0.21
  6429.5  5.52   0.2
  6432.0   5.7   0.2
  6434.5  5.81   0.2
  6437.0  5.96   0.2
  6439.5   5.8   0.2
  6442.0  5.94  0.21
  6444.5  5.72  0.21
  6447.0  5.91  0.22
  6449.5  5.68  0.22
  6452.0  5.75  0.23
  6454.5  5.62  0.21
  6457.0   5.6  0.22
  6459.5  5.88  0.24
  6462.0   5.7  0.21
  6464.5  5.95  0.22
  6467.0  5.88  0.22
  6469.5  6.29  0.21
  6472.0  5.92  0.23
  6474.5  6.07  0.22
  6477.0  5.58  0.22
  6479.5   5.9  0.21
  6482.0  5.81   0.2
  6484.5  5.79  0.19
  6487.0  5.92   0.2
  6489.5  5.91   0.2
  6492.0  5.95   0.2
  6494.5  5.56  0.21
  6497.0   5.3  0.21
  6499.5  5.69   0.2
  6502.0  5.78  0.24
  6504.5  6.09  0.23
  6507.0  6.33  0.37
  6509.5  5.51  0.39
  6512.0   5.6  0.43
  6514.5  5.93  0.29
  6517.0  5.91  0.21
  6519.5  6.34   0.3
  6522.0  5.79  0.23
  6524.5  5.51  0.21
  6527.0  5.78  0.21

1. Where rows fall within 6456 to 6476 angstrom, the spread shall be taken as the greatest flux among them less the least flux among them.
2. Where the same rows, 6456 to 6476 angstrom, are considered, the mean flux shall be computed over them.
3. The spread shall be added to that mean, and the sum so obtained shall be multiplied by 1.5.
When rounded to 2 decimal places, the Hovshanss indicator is 9.90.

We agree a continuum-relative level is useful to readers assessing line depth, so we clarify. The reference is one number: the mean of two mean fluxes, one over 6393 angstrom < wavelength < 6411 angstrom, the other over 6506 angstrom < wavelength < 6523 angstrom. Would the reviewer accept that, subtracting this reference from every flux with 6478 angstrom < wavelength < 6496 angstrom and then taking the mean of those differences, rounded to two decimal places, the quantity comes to -0.08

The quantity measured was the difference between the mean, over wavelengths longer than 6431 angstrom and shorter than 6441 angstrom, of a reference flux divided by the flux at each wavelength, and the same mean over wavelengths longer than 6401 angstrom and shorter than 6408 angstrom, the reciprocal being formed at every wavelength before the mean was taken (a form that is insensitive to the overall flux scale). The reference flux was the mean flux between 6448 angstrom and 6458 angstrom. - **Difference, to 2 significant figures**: 0.018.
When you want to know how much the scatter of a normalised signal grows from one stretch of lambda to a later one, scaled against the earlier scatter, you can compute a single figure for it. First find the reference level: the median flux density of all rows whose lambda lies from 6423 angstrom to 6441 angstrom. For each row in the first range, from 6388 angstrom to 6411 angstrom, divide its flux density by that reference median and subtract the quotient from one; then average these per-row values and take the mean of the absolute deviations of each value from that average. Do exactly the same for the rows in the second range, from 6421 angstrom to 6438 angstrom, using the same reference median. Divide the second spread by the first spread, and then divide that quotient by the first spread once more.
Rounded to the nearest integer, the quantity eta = 30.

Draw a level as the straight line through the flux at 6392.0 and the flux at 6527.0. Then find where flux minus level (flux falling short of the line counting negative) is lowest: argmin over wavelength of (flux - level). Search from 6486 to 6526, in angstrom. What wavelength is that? 6497.0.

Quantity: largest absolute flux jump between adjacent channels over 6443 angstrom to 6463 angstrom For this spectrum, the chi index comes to 0.28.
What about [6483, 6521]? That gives 0.82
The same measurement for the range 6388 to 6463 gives 0.71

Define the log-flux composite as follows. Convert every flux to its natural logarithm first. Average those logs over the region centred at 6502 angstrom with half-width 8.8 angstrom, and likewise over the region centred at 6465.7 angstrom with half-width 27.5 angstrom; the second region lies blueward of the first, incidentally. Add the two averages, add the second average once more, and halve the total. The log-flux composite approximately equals 2.64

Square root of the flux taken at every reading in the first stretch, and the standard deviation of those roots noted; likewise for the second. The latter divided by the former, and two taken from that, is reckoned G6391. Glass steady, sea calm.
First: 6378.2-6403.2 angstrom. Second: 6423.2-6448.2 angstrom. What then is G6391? -1.2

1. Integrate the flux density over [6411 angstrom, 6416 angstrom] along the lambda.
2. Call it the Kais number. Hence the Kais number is 28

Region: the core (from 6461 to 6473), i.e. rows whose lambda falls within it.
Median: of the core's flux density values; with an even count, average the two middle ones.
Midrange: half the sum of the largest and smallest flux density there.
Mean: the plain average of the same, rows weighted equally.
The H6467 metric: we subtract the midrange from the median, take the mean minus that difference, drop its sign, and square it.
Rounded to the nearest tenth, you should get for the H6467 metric 36.3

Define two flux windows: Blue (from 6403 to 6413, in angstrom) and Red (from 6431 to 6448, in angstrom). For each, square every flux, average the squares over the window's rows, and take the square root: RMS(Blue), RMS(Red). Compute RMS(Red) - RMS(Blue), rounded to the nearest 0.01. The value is 0.00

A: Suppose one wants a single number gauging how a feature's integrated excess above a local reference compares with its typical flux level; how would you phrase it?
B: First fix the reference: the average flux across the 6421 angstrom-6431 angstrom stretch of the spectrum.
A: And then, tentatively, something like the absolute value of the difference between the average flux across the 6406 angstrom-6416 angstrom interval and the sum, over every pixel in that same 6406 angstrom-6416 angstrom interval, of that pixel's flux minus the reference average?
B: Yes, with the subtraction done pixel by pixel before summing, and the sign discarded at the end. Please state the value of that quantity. 5.8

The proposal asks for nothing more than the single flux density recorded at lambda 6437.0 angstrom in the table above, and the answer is 5.96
